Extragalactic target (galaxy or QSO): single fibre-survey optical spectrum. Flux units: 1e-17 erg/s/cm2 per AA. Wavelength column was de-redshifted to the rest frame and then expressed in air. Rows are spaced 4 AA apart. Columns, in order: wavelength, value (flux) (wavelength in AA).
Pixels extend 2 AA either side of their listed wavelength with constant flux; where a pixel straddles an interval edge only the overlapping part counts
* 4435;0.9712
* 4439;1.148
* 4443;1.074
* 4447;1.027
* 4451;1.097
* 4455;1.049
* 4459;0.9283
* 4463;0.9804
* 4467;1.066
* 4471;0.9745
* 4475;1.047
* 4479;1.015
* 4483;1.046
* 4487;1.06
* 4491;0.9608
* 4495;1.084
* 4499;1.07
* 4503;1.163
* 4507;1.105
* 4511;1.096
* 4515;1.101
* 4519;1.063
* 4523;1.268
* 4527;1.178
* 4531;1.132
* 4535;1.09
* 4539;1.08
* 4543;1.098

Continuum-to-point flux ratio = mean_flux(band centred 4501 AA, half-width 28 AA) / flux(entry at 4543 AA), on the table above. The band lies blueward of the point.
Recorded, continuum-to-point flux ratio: 0.99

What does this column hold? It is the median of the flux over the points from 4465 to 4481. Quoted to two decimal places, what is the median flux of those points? 1.03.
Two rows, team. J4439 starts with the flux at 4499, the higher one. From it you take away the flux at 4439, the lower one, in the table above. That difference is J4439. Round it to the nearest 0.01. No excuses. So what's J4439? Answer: -0.08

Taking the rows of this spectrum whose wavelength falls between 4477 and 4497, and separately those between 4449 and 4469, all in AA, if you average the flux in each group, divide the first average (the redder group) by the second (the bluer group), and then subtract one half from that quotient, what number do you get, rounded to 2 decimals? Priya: 0.51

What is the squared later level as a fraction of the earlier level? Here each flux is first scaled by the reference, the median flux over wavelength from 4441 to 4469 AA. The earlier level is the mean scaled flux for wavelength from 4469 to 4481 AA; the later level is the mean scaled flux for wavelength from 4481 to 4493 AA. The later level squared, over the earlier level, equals 0.98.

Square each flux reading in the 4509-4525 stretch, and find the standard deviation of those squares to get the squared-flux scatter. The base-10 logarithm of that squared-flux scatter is -0.7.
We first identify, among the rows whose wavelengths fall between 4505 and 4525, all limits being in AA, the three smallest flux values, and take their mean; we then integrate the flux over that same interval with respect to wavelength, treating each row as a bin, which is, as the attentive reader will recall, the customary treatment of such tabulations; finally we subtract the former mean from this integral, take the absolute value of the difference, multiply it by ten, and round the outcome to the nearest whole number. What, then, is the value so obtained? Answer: 214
